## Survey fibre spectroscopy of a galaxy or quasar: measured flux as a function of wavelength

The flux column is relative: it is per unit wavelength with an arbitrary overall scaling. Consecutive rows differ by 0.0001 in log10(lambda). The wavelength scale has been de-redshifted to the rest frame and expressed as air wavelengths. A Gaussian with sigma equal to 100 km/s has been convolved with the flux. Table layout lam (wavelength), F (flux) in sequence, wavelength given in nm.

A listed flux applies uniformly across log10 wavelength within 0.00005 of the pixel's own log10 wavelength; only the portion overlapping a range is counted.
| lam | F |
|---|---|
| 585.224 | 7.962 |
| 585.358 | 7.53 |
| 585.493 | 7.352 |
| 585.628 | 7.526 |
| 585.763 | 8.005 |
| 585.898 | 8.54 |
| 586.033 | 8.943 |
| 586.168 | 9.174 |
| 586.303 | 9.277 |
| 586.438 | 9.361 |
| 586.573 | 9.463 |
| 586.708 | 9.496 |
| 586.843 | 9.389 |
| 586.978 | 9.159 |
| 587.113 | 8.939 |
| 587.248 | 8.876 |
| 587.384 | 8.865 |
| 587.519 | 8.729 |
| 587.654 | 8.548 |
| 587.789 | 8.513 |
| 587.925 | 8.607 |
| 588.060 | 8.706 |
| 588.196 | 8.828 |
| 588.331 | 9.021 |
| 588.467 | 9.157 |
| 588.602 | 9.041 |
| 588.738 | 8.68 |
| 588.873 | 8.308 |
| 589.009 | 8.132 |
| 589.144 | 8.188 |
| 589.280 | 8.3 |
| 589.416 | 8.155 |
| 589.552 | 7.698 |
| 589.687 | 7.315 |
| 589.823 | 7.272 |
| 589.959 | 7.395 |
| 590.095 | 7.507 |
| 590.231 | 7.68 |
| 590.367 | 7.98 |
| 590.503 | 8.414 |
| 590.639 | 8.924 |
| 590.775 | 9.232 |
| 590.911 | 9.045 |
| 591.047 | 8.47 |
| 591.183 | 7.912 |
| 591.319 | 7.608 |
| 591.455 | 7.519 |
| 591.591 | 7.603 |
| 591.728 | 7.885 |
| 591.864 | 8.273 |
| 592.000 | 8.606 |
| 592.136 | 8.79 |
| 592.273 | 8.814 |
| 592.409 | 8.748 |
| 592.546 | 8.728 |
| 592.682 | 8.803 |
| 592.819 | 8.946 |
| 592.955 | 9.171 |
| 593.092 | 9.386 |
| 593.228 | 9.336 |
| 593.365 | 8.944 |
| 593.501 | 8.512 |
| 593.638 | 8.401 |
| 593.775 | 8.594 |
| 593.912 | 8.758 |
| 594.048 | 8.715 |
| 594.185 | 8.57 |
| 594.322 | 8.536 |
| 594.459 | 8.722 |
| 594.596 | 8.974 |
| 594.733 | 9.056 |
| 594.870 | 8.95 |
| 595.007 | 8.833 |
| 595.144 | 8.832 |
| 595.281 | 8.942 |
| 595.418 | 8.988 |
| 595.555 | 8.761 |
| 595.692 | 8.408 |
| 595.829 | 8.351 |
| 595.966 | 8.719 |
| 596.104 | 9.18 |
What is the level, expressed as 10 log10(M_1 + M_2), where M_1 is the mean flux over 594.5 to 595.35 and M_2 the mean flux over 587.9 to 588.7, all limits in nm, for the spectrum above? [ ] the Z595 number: 12.5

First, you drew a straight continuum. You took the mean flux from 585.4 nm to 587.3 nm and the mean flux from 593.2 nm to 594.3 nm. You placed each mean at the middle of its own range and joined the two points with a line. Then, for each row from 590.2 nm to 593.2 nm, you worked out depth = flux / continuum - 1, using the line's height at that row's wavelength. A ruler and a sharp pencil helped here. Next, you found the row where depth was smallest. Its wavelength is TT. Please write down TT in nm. 591.455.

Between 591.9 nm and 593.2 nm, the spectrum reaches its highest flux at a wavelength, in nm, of 593.092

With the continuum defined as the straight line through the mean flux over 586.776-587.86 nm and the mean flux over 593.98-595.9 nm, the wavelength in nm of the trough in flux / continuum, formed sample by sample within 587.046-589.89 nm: 589.823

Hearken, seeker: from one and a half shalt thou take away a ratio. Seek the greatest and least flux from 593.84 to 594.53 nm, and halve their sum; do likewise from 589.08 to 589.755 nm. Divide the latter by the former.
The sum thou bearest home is 0.60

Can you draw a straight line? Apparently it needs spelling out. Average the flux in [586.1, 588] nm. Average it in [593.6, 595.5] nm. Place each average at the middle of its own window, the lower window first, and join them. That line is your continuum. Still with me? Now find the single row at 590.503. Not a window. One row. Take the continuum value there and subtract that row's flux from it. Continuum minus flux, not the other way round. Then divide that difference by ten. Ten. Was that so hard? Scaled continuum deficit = 0.050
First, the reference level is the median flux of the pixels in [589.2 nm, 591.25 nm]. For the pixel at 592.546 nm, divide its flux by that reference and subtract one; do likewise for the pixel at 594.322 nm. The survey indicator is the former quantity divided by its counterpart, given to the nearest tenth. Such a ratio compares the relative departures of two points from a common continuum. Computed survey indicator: 1.3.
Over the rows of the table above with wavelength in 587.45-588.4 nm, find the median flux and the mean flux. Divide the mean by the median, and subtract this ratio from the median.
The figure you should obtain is 7.7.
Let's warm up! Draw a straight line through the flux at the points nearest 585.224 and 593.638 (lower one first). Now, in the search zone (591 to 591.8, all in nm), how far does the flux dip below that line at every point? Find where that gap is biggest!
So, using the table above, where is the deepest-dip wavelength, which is 591.455 nm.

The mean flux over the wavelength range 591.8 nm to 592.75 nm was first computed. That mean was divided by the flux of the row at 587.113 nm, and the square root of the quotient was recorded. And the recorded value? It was 0.99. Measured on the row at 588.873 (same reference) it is 1.02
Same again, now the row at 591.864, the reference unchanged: 1.02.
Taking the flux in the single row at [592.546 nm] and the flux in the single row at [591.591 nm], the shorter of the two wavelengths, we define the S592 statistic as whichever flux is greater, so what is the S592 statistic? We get 8.73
